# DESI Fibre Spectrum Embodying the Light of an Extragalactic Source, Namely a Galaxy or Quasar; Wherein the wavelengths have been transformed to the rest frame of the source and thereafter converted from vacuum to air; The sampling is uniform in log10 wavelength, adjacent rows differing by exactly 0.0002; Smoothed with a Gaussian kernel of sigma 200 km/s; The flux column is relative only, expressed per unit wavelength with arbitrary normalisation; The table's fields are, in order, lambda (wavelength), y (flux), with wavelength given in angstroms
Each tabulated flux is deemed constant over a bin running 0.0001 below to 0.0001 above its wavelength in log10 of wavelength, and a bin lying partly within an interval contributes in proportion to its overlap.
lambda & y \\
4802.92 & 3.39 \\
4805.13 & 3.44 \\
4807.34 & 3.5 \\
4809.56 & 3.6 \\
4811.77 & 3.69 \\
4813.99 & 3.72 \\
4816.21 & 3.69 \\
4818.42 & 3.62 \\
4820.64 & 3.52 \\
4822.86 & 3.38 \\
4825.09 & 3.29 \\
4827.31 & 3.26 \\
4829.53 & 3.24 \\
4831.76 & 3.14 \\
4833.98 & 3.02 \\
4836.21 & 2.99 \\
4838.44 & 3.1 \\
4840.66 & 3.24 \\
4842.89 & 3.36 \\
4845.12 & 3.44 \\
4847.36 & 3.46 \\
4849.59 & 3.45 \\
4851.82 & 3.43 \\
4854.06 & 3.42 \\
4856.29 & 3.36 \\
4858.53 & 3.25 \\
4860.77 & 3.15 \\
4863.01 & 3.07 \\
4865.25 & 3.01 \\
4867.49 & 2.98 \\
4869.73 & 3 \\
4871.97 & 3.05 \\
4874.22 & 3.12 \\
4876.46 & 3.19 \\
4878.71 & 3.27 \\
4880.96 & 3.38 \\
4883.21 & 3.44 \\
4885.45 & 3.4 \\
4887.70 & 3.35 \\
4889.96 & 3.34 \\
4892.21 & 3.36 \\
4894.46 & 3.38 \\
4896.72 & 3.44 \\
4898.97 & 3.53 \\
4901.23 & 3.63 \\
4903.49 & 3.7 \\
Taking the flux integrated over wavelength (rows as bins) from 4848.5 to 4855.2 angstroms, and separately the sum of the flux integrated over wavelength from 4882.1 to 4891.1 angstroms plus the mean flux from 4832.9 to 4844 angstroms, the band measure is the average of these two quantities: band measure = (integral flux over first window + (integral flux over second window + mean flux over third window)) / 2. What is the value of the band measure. 28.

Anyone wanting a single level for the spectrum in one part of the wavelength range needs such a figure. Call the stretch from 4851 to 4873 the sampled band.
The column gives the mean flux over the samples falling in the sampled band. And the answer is 3.17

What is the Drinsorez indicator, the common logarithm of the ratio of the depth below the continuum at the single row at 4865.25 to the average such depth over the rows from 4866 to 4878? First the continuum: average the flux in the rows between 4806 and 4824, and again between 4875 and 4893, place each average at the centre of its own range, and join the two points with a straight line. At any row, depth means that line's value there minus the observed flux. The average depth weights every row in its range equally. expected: 0.1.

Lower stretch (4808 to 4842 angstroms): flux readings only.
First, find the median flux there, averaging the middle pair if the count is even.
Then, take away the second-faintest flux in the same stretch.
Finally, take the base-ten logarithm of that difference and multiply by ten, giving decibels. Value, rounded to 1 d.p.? -5.7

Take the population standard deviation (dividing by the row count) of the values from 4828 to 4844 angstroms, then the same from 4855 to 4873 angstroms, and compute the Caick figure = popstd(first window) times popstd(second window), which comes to 0.015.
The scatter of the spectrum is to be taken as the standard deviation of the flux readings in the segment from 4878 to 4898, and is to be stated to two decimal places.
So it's 0.05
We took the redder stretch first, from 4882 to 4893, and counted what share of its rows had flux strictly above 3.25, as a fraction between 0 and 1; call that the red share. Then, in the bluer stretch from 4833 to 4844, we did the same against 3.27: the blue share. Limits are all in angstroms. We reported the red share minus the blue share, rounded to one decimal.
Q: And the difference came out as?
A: 0.8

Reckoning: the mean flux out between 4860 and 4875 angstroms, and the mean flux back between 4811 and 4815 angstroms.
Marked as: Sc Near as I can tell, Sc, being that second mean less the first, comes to 0.7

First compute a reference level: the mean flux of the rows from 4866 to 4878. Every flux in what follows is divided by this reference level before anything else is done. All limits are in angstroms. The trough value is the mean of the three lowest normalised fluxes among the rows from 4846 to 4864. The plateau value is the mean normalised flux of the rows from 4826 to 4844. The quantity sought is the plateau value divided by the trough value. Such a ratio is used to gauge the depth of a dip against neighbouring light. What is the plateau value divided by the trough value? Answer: 1.00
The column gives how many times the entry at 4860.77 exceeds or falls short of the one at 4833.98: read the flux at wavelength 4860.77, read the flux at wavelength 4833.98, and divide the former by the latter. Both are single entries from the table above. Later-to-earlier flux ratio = 1.04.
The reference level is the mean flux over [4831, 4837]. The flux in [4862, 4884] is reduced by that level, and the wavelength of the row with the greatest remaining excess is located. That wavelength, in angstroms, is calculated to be 4883.21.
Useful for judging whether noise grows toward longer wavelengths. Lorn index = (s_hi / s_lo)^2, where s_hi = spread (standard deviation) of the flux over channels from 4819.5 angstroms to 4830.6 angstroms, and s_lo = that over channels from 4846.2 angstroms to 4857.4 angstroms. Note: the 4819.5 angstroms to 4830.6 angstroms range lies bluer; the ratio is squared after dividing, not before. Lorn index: 9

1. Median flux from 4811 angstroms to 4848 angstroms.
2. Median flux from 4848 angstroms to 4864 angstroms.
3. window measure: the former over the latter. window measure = 1.000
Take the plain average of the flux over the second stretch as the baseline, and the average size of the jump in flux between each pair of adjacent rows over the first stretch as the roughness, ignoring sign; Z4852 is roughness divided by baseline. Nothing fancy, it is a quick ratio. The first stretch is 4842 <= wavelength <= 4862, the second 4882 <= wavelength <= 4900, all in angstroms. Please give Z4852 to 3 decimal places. 0.015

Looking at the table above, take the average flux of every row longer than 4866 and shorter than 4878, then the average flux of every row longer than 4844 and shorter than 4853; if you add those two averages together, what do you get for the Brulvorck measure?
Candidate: 6.5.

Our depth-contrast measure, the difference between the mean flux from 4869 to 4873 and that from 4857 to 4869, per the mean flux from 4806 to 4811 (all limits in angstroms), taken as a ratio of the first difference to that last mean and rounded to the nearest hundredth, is -0.02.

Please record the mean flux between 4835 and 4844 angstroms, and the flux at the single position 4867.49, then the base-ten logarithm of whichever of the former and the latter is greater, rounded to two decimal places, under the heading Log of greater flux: 0.50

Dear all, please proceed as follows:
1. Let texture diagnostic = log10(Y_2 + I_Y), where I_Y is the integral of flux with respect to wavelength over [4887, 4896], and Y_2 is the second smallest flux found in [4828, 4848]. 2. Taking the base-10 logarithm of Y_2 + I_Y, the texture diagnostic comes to 1.52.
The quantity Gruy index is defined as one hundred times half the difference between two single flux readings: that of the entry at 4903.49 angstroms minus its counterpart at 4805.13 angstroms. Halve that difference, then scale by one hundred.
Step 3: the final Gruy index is 13.0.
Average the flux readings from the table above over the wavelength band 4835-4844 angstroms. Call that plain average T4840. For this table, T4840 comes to 3.17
